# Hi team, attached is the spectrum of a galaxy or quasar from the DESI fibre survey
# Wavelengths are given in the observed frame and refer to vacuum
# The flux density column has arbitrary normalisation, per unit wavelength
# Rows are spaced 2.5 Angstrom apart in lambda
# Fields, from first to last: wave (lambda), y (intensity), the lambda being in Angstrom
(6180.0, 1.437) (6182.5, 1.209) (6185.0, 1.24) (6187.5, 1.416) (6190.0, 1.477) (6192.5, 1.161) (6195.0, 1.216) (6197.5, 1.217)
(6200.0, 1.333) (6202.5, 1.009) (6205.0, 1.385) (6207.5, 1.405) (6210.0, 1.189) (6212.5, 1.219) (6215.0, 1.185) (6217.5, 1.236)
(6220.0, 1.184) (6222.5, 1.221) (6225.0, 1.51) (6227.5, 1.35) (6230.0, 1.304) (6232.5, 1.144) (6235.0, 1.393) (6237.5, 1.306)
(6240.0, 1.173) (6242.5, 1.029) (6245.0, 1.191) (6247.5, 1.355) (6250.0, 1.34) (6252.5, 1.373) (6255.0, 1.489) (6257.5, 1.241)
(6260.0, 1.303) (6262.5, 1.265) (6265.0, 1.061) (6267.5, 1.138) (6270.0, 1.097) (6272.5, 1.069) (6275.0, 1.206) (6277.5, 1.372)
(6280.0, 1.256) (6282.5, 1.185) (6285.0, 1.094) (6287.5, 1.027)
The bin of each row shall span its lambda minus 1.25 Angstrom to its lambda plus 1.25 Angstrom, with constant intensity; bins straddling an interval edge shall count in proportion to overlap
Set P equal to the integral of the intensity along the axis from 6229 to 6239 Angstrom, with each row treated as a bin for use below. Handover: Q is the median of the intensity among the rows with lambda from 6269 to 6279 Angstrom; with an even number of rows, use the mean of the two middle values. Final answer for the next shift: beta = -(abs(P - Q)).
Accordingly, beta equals -12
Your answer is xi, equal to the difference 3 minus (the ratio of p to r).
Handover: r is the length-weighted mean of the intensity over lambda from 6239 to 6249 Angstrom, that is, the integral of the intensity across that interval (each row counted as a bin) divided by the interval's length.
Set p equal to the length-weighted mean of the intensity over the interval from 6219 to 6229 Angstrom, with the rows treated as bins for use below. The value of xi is 1.89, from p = 1.32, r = 1.19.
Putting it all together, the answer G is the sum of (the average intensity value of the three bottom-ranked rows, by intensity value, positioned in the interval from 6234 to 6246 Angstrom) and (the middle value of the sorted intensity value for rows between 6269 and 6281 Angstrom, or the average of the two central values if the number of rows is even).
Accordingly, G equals 2.34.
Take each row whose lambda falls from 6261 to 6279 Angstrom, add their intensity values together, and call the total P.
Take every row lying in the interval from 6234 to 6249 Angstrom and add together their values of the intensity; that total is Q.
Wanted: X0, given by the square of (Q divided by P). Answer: 0.8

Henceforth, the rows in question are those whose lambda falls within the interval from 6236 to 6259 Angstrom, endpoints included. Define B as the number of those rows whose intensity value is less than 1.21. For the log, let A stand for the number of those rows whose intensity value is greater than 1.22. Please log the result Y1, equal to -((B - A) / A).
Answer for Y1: 0.50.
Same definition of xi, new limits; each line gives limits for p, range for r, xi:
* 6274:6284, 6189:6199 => 2.01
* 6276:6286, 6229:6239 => 2.04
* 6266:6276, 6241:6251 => 2.08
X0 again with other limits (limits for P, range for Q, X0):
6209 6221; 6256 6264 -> 0.4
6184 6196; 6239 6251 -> 0.9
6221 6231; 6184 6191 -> 0.6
